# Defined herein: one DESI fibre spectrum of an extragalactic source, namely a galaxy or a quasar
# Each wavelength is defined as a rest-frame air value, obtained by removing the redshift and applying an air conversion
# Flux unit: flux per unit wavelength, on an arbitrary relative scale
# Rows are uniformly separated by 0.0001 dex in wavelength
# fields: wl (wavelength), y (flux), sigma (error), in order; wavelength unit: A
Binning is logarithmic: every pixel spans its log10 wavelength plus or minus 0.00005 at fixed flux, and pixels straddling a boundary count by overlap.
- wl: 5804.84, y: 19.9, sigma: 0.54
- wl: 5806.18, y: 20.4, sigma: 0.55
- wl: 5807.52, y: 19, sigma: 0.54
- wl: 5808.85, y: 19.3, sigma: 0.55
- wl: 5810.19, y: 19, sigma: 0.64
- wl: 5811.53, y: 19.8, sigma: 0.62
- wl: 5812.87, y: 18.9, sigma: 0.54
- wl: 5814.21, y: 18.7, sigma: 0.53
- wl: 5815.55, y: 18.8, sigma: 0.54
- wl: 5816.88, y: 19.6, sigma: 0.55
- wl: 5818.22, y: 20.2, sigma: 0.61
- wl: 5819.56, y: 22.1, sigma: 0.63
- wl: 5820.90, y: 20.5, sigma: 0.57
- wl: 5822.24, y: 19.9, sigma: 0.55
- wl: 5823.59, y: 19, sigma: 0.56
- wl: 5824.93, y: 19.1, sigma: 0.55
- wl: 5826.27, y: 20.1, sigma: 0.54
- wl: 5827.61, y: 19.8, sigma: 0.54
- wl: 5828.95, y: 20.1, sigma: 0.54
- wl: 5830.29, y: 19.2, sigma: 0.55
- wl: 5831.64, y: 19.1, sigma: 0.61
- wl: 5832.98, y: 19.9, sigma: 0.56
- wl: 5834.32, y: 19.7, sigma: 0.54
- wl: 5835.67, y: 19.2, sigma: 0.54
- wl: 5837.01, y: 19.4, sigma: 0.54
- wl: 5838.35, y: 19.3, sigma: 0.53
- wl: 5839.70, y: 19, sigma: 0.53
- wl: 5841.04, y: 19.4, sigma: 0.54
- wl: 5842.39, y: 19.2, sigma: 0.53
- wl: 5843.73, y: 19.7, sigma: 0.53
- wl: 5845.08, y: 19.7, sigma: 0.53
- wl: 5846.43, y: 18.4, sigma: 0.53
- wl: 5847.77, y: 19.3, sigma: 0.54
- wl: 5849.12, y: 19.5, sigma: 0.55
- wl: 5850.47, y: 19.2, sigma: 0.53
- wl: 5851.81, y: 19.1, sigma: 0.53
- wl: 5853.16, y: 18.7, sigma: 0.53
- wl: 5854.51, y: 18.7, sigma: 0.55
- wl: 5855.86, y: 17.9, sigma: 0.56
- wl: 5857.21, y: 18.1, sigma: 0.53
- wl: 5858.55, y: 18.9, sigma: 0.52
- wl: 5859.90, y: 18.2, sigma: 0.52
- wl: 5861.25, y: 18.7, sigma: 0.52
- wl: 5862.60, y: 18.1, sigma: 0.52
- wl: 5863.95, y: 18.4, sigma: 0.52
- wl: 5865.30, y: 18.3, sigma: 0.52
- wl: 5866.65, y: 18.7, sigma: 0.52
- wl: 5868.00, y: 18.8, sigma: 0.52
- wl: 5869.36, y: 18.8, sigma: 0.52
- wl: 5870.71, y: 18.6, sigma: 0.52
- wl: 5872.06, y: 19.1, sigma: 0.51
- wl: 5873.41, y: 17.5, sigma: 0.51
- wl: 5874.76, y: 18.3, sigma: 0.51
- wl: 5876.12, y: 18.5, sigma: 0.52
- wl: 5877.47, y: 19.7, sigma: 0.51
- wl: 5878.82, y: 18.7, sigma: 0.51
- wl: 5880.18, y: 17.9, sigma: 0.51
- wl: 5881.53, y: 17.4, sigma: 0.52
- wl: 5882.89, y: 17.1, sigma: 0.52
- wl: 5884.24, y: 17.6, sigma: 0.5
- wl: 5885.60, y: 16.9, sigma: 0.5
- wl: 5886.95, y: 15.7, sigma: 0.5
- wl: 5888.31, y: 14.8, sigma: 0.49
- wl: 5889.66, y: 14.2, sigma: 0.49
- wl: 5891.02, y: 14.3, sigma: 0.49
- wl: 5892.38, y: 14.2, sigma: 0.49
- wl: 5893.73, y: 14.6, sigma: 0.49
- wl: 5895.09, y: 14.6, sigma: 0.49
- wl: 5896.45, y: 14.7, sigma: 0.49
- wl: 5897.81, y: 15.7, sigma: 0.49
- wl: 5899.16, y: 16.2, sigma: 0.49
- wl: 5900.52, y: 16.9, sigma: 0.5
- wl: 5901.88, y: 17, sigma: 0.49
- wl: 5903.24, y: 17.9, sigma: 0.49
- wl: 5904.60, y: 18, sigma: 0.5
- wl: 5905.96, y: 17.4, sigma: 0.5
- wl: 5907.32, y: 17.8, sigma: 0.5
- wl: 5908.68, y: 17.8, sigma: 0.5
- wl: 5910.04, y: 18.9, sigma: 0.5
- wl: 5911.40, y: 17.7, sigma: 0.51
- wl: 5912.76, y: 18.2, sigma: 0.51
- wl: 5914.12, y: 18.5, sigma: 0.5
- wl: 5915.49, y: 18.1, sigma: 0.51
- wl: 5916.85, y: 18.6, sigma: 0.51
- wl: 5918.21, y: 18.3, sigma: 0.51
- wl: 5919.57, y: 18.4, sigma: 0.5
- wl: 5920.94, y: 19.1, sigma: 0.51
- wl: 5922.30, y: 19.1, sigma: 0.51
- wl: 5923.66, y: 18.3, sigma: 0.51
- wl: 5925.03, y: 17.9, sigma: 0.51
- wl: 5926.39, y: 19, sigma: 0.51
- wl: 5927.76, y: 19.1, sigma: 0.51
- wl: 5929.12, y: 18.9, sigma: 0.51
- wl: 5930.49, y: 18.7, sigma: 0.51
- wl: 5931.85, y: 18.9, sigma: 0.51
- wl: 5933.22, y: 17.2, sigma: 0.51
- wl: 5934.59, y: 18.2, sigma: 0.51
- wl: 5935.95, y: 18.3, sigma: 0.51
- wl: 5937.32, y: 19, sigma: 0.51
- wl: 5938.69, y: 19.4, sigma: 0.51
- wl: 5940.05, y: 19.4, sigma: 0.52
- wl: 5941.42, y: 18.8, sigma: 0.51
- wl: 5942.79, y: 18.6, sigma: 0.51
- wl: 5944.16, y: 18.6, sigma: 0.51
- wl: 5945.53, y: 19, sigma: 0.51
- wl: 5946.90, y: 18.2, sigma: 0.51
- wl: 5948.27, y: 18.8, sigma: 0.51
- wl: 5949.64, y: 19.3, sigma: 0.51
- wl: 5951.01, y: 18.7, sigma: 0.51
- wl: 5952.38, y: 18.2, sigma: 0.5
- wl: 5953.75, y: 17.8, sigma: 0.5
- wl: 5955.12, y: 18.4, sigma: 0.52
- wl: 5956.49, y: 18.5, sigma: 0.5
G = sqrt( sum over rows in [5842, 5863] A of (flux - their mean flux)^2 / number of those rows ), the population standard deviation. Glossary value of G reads 0.56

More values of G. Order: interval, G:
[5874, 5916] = 1.57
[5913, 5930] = 0.41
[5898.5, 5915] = 0.70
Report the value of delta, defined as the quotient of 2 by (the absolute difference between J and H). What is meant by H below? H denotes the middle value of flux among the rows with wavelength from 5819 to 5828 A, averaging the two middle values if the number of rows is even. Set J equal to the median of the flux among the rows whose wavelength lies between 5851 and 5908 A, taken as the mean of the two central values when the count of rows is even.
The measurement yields 1.0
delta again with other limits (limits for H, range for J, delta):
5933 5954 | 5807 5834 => 2.5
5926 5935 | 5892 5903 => 0.5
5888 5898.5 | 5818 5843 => 0.4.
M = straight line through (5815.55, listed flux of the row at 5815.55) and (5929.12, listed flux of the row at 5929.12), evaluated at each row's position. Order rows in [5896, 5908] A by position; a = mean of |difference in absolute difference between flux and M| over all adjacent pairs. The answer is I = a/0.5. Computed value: 1.07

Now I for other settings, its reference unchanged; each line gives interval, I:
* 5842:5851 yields 0.50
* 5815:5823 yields 2.20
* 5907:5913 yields 1.37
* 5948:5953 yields 0.62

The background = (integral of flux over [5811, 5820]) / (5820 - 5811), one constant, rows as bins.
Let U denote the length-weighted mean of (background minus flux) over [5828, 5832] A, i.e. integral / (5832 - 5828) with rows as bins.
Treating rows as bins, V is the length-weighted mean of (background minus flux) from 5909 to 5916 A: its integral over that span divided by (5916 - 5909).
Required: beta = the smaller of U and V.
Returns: 0.16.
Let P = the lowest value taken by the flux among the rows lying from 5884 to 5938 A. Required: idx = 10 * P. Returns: 142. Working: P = 14.2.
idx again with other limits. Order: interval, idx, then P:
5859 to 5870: 181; 18.1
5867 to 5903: 142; 14.2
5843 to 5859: 179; 17.9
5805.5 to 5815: 187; 18.7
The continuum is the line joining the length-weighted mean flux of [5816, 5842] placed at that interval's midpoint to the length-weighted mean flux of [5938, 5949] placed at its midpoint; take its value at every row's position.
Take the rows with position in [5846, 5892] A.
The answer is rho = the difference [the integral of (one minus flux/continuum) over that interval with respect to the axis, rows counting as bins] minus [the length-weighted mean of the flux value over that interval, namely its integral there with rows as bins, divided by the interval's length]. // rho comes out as -14.6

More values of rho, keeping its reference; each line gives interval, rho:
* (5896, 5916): -15.6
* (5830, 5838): -19.3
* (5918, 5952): -18.3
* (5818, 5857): -19.0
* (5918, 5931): -18.5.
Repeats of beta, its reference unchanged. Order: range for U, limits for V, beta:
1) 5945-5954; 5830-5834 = 0.23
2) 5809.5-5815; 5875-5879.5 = 0.58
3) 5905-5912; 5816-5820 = -0.77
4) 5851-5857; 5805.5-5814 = 0.31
